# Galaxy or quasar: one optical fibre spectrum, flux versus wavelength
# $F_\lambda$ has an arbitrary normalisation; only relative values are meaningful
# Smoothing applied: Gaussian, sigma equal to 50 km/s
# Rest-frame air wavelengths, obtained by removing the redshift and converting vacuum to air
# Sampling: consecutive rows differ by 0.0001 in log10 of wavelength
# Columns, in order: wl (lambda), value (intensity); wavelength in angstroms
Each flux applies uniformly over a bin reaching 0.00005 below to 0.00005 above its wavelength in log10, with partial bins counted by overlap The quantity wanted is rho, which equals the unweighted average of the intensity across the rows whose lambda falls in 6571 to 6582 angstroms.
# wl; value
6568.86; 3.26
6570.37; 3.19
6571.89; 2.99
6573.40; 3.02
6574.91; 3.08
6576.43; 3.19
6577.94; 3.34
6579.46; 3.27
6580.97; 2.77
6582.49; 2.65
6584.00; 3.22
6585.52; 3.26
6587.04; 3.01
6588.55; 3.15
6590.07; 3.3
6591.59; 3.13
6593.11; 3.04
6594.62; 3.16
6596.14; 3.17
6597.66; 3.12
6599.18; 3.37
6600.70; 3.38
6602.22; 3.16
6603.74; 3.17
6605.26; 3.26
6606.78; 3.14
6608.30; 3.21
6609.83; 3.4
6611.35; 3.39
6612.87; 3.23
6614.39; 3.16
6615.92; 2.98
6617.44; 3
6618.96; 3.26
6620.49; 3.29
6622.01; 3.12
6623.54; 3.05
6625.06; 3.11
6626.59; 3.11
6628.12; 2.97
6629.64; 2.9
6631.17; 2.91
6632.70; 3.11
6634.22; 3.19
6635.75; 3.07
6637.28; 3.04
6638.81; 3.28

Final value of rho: 3.09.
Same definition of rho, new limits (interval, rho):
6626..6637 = 3.04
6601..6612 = 3.25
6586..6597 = 3.14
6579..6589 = 3.05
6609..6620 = 3.20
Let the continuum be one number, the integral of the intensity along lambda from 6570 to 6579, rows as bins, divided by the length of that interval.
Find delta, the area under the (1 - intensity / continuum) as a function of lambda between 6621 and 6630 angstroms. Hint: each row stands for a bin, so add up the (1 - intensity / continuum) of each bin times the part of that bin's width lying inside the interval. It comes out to 0.22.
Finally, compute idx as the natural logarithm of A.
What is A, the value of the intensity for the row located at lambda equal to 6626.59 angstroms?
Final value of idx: 1.13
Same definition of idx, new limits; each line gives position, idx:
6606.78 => 1.14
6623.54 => 1.12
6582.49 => 0.97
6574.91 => 1.12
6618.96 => 1.18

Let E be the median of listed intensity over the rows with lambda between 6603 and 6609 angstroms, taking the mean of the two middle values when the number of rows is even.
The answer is 3.19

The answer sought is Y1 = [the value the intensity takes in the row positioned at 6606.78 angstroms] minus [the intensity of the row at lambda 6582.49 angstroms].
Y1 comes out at 0.5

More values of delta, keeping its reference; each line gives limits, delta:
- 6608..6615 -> -0.34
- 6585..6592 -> -0.08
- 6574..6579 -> -0.11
